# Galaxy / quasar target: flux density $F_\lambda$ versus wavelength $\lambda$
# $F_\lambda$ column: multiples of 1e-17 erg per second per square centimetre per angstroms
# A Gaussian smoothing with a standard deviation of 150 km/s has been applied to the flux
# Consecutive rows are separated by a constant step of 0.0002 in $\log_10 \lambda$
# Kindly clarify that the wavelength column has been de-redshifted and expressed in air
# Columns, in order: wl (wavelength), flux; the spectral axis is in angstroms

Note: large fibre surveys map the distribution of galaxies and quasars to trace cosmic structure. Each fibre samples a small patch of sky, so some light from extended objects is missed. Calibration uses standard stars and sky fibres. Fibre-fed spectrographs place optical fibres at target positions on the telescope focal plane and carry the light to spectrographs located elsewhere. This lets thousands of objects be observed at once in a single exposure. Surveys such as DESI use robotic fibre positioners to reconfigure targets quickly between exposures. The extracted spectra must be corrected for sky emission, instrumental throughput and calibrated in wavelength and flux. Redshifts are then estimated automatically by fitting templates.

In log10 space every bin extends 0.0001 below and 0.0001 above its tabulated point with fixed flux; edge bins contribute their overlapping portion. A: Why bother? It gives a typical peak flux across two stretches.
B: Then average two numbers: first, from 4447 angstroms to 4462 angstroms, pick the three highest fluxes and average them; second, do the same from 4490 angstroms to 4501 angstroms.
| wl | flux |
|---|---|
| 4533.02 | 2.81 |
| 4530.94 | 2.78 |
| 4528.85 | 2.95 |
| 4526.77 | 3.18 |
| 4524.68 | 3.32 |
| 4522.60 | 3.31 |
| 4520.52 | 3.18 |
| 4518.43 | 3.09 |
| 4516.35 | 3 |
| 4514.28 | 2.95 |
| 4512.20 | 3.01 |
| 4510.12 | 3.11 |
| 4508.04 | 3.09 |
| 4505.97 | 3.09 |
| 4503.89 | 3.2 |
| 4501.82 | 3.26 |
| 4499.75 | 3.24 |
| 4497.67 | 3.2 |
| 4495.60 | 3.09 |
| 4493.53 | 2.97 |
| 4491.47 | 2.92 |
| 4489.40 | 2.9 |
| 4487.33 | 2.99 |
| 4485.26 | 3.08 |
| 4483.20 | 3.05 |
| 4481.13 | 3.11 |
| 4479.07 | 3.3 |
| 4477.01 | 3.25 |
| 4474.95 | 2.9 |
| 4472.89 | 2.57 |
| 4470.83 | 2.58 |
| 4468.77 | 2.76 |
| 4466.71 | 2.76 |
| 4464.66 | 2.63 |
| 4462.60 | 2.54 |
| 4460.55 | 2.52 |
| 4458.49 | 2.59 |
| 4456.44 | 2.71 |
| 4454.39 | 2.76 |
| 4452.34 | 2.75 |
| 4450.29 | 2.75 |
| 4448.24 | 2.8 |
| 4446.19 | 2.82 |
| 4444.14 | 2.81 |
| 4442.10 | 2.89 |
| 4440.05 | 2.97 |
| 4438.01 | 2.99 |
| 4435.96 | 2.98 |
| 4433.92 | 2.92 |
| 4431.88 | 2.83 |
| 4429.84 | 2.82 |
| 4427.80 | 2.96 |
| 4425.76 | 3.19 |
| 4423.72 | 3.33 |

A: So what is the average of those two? 2.97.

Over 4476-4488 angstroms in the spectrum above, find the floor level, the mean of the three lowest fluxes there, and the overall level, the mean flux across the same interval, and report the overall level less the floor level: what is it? 0.09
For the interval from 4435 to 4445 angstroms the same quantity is 0.04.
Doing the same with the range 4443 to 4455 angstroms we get 0.03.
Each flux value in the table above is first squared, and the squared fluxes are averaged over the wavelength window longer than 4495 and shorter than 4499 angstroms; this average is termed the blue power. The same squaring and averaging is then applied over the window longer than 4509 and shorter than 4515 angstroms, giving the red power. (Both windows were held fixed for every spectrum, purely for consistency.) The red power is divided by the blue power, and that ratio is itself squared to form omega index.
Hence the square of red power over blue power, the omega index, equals 0.85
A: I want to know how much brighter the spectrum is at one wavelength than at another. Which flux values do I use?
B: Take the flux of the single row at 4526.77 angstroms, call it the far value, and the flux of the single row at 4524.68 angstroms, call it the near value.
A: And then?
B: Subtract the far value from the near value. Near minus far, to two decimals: 0.14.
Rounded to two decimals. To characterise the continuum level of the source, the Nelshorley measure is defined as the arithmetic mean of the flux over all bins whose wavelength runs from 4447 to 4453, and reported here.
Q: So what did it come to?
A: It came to 2.77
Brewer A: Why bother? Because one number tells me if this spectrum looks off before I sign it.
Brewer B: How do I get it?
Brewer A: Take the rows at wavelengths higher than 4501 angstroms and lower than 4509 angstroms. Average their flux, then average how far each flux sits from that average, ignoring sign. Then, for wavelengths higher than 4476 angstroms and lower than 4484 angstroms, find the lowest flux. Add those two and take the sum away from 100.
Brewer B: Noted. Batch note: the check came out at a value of 96.9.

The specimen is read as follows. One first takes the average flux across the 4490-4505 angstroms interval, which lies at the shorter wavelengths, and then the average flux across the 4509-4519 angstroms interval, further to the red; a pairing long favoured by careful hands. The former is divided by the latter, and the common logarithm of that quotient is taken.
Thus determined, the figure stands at 0.013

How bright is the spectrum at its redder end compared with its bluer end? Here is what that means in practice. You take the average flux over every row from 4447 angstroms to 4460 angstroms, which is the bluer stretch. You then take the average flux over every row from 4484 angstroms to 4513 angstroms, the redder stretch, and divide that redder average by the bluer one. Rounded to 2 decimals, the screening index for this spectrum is 1.13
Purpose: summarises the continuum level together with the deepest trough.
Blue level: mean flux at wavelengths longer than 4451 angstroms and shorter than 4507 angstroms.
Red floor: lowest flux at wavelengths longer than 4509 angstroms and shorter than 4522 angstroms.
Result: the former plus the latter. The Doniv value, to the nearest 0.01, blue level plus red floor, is 5.87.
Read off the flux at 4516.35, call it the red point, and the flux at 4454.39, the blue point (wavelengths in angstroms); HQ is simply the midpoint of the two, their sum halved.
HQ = 2.88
